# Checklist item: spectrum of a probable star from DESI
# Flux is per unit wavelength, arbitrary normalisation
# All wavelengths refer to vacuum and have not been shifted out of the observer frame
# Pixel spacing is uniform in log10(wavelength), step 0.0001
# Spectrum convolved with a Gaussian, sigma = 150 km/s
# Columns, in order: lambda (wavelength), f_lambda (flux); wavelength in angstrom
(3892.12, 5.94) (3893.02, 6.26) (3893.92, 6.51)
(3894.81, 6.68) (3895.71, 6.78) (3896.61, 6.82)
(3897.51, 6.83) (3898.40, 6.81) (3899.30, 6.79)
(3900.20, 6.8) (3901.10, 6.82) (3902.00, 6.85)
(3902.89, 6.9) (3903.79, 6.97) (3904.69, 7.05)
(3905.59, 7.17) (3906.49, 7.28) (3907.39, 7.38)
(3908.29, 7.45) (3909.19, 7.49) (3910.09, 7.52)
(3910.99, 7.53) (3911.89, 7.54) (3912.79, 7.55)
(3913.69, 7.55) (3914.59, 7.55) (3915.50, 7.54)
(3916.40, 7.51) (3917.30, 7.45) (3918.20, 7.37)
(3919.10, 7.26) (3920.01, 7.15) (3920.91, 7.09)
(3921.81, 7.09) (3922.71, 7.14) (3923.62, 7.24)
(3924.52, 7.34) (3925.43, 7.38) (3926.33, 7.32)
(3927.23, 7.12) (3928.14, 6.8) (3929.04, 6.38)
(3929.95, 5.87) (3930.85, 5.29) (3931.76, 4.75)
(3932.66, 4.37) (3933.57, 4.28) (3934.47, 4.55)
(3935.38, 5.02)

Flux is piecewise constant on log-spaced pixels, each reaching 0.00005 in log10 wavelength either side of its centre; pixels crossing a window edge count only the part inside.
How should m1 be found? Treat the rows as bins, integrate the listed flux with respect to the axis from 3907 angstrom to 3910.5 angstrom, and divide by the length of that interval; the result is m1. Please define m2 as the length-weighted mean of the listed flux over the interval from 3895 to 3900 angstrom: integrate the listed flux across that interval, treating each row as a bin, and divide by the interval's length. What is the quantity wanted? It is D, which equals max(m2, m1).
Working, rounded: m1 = 7.5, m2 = 6.79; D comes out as 7.46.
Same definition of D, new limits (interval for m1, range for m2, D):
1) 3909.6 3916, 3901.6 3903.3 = 7.54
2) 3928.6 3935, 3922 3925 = 7.21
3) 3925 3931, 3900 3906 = 6.94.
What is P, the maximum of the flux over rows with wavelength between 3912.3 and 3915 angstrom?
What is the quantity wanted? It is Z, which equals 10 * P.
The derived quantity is 75.5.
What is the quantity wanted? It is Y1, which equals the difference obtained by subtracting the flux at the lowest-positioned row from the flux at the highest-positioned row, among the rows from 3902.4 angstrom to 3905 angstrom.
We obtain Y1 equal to 0.15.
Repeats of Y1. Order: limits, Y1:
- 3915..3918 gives -0.09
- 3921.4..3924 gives 0.15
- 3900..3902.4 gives 0.05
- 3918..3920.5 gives -0.22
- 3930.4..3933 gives -0.92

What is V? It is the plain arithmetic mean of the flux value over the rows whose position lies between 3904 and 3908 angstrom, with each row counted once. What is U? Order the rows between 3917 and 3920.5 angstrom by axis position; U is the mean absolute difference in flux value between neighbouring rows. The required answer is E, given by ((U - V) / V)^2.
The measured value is 0.972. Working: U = 0.100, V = 7.2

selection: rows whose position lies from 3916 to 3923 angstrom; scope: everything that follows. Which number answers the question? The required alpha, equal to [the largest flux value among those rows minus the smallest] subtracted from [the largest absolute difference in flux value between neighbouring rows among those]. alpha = -0.31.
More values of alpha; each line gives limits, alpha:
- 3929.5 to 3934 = -1.01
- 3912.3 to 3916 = 0.00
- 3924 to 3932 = -2.05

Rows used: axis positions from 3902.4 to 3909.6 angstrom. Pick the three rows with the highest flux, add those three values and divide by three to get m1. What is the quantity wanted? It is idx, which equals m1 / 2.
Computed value 3.72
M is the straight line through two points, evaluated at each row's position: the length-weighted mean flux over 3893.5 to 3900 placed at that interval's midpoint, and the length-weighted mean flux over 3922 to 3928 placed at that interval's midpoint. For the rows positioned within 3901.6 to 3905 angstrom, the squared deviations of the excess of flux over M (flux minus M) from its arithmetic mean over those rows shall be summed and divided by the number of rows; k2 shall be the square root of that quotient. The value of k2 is 0.06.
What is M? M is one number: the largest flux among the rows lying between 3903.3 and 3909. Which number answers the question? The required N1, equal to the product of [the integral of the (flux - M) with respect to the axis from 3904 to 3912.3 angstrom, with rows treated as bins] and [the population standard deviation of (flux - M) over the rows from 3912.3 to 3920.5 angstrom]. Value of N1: -0.10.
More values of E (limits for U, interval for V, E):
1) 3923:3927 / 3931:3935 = 0.971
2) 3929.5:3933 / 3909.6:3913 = 0.872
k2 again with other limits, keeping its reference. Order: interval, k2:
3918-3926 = 0.11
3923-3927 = 0.04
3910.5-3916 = 0.02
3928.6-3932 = 0.63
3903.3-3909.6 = 0.16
